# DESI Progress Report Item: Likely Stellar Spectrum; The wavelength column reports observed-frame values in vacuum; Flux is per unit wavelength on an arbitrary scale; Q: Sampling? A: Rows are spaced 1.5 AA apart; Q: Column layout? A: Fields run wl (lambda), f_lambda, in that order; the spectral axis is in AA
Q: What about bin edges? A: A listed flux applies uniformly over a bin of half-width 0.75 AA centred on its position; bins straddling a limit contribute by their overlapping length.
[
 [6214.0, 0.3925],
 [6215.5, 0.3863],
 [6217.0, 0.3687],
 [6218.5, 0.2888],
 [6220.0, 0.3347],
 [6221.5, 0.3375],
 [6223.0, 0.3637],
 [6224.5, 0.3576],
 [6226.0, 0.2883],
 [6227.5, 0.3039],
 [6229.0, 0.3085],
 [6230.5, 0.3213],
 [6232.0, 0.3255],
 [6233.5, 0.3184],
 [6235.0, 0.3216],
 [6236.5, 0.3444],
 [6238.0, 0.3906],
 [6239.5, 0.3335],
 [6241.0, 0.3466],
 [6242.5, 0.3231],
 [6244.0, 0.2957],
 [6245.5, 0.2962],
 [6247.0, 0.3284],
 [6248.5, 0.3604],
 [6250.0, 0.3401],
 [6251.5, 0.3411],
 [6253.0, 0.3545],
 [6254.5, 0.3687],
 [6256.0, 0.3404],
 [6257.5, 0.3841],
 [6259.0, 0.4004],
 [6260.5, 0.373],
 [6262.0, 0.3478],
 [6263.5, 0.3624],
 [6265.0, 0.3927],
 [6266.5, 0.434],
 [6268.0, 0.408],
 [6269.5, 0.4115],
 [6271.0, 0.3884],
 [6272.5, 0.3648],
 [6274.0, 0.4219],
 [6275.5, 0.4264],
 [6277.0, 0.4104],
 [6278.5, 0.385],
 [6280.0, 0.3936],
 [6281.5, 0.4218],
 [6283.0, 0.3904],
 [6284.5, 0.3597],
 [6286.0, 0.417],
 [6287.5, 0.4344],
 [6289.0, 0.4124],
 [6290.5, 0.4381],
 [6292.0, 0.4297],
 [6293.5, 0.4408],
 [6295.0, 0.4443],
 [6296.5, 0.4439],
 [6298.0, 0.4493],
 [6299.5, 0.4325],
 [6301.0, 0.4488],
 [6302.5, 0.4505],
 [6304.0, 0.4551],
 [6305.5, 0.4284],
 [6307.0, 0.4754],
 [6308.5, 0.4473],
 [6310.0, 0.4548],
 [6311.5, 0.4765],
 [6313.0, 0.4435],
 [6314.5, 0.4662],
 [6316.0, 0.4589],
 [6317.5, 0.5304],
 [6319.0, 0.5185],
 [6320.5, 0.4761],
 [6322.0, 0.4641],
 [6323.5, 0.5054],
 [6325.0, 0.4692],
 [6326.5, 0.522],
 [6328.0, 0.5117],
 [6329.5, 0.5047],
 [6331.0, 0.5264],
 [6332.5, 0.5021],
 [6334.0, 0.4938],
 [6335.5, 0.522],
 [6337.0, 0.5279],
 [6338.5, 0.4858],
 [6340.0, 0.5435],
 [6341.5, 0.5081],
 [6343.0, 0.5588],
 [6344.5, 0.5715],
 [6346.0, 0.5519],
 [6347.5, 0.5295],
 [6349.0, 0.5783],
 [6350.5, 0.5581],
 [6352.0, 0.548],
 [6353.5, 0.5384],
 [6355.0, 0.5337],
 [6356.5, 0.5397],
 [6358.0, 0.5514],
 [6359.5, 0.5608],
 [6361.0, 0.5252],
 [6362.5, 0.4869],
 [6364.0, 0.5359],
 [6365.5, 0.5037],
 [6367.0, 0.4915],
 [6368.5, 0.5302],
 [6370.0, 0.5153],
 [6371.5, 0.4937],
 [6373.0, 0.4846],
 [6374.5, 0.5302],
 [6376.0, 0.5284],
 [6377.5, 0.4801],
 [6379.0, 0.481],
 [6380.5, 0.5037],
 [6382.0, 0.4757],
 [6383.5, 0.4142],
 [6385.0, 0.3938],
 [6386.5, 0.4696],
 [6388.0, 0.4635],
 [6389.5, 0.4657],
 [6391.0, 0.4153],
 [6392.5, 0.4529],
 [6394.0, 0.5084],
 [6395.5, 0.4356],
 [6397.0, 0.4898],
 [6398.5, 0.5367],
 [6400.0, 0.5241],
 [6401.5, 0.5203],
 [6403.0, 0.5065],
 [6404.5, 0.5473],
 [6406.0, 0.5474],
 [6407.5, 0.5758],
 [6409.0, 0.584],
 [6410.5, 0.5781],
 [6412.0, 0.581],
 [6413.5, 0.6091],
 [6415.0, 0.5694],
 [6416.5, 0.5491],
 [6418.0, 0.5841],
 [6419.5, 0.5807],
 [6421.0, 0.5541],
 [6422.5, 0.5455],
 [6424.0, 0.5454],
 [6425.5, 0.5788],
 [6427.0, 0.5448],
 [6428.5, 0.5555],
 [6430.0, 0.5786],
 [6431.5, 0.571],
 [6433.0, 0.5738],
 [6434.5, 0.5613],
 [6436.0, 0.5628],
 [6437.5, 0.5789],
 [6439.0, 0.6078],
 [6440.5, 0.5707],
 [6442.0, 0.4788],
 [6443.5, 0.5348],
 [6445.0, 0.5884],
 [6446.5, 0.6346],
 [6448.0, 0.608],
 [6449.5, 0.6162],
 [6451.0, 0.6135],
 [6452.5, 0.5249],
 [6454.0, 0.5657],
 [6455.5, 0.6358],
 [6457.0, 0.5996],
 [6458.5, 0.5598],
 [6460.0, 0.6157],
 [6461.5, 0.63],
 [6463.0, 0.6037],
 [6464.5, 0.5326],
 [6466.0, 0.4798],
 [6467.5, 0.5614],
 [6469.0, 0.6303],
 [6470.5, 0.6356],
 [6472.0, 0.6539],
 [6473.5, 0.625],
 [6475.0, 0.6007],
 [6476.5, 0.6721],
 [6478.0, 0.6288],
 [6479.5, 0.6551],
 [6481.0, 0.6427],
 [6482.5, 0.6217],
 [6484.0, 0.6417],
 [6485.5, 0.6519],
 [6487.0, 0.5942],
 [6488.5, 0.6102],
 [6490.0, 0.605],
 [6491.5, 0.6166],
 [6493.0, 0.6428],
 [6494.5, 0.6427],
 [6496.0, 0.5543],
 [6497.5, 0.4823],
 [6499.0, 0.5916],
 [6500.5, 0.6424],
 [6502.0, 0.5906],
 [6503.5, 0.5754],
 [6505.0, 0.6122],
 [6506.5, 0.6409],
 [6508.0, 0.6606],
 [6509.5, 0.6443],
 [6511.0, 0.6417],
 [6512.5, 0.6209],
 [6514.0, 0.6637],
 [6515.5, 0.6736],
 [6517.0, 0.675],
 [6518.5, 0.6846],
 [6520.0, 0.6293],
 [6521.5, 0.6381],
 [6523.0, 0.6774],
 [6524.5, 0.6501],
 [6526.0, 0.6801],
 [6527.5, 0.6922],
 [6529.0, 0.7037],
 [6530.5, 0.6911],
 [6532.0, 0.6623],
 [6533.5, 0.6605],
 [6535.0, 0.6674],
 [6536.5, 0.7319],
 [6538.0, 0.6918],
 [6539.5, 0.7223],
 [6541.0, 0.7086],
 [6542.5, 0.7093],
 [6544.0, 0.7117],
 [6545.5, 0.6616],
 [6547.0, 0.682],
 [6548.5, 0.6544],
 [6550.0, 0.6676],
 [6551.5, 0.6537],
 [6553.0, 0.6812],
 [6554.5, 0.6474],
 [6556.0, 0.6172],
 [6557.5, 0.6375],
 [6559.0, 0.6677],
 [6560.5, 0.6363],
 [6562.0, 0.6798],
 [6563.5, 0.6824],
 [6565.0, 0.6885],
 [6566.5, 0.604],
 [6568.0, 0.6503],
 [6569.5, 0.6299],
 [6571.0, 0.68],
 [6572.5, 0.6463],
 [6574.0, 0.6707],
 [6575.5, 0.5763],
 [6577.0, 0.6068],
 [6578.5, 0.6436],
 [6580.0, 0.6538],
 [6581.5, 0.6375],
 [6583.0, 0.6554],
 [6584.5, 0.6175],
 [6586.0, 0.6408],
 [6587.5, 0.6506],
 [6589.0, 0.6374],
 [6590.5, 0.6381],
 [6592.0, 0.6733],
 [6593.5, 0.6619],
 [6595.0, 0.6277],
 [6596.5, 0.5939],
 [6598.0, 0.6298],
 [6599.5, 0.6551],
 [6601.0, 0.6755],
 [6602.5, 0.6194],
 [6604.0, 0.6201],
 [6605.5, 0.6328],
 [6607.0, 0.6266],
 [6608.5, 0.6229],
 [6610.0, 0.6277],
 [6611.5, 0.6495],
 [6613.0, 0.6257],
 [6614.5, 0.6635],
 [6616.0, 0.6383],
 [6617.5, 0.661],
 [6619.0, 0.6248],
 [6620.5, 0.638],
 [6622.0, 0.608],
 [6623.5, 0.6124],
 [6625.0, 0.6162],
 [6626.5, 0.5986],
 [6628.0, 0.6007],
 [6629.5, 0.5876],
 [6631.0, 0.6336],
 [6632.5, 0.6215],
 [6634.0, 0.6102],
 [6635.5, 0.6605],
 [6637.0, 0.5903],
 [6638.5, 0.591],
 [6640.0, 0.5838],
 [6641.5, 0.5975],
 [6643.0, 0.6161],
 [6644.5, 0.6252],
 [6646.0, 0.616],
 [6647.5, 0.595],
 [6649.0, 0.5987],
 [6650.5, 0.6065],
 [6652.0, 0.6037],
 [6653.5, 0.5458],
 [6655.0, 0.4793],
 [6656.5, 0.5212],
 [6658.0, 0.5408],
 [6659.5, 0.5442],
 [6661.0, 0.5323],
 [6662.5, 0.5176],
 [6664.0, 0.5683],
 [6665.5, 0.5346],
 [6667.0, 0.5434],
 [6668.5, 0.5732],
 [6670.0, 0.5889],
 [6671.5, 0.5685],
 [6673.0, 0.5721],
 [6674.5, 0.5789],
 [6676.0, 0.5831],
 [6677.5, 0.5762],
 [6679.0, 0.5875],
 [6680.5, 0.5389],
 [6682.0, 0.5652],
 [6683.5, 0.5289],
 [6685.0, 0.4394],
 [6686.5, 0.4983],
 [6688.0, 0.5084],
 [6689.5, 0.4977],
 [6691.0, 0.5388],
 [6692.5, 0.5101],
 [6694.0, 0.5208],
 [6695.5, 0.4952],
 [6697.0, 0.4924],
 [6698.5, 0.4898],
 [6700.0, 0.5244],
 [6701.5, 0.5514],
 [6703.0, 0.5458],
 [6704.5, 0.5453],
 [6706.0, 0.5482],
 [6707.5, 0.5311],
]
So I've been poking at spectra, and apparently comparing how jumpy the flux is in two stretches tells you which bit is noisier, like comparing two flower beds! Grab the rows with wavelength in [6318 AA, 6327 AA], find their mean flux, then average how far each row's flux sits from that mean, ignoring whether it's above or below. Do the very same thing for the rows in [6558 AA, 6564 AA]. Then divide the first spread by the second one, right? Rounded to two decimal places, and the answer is 1.50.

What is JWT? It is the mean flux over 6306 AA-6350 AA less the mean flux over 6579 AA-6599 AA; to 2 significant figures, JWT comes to -0.14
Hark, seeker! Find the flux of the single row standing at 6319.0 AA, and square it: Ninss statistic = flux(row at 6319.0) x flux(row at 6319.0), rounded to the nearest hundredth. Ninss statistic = 0.27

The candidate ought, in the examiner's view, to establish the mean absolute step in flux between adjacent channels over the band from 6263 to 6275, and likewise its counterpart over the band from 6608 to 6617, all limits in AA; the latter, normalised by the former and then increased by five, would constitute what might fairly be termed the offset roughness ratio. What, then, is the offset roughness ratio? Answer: 5.77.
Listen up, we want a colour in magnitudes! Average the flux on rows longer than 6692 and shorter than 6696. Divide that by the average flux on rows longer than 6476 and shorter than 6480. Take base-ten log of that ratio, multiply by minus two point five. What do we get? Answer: 0.27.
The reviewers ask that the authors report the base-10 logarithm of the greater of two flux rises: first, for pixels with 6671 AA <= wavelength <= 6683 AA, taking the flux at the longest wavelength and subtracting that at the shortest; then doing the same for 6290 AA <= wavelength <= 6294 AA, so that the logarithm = -2.57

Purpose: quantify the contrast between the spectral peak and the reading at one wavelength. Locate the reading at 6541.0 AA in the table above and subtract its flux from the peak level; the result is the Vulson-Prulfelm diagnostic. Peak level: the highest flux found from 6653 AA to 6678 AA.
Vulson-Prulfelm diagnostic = -0.12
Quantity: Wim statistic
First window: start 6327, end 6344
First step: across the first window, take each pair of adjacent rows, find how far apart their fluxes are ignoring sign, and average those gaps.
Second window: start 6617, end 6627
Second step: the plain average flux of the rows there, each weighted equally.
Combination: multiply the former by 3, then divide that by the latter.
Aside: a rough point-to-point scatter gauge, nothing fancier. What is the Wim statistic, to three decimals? 0.136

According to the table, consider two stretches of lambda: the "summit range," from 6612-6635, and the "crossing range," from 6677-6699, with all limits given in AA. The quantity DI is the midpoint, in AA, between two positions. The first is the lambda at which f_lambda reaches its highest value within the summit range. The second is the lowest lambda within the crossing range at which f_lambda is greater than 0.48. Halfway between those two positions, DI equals 6646.0 AA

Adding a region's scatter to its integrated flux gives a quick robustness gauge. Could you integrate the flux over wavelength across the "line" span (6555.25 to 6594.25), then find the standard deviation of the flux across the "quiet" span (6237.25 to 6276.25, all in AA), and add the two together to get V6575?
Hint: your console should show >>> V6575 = 25.2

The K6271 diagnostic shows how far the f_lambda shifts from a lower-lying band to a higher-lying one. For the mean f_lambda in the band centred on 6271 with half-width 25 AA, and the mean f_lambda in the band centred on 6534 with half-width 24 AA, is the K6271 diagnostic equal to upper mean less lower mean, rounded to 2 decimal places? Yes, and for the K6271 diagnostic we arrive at 0.28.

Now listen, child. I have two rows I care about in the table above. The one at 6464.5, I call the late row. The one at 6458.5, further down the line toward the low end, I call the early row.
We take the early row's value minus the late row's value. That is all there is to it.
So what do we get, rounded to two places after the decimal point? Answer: 0.03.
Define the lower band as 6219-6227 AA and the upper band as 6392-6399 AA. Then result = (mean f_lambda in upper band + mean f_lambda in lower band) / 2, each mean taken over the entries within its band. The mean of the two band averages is 0.41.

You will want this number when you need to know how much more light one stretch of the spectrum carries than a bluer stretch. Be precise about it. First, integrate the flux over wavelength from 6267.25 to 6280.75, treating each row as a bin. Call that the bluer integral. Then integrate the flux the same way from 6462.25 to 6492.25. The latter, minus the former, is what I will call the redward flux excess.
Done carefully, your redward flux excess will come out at 13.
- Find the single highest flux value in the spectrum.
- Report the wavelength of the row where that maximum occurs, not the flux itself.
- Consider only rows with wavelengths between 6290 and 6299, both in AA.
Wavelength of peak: 6298.0 AA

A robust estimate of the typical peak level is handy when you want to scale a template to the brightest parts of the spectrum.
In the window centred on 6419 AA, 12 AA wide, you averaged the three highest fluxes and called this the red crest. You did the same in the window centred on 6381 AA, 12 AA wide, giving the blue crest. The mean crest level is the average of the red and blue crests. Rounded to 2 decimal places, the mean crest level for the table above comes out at 0.55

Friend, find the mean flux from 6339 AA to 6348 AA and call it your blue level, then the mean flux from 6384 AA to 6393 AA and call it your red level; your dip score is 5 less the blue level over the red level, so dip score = 3.77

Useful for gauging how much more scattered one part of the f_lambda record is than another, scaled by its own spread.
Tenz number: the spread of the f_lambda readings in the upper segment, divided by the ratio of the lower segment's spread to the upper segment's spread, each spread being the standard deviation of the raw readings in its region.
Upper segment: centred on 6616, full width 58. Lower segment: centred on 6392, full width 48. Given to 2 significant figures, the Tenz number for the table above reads 0.011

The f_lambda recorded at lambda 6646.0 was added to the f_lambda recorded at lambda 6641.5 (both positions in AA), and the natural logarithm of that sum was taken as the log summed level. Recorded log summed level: 0.19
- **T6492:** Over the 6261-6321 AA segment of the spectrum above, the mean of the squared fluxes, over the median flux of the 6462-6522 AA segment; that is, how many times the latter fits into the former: 0.30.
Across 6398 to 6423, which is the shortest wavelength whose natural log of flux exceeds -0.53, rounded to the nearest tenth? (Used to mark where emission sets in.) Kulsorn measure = 6413.5 AA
